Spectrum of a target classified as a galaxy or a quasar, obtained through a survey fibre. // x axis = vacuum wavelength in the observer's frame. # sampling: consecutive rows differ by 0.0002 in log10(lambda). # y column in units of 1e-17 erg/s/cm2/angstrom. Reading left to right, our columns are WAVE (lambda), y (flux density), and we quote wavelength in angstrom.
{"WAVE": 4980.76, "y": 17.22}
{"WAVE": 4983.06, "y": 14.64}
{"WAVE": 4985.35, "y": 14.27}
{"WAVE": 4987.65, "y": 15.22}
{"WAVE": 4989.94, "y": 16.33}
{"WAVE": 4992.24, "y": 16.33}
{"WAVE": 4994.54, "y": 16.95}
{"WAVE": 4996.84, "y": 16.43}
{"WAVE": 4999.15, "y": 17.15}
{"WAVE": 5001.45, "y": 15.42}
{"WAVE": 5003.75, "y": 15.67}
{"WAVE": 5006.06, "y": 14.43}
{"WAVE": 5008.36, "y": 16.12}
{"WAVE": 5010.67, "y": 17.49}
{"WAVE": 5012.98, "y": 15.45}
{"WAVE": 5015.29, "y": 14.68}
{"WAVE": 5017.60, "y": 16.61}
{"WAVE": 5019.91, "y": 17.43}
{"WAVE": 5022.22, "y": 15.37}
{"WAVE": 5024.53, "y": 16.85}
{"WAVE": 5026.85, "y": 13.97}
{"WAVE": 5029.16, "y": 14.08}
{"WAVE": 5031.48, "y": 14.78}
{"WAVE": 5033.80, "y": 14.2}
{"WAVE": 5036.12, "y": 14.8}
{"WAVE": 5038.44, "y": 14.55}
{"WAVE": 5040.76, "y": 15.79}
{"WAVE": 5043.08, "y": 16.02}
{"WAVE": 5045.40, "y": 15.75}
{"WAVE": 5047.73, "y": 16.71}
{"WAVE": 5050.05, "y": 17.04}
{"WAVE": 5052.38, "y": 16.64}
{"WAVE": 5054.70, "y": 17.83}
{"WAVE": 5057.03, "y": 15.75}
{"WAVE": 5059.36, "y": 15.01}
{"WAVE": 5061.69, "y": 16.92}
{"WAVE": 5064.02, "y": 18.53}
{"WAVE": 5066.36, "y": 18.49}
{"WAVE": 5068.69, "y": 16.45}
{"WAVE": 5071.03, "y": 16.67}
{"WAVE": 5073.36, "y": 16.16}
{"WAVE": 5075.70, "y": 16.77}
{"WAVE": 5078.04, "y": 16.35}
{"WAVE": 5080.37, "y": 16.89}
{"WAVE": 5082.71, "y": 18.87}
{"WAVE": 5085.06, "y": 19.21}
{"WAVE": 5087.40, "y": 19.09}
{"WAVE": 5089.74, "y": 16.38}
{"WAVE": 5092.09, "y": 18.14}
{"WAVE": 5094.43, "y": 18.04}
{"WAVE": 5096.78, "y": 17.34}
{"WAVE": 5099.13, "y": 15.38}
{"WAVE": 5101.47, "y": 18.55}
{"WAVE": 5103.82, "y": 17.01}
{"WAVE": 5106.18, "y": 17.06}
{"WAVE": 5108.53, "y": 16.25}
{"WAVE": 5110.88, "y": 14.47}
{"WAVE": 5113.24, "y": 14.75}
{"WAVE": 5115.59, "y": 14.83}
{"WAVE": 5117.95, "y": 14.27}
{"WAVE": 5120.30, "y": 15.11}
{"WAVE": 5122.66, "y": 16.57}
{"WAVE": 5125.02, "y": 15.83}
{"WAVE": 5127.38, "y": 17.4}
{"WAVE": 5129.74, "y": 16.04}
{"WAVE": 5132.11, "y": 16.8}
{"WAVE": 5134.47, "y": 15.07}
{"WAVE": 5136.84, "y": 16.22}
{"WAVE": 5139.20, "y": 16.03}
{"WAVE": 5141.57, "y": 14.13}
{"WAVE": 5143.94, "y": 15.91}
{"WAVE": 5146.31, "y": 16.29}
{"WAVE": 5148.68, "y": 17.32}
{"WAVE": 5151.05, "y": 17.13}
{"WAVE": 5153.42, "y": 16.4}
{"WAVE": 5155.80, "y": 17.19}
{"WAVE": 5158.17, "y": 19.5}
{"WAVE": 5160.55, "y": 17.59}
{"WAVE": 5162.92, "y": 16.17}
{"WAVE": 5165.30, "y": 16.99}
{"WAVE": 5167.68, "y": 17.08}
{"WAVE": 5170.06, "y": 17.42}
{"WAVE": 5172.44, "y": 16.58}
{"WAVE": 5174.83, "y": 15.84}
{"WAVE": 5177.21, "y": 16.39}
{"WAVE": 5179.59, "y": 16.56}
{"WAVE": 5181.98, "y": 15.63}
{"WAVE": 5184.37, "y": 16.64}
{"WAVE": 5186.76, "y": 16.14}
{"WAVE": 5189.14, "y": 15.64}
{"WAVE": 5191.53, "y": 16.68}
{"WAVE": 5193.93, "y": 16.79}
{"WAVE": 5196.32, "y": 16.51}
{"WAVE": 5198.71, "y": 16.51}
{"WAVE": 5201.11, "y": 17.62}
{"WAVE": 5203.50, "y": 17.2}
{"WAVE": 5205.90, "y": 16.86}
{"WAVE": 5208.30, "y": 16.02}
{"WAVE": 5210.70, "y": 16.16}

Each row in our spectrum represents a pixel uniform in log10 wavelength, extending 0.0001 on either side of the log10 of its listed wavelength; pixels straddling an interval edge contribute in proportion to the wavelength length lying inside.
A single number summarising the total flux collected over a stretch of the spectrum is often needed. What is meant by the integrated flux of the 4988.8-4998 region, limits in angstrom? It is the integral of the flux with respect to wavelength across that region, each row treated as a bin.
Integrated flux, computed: 152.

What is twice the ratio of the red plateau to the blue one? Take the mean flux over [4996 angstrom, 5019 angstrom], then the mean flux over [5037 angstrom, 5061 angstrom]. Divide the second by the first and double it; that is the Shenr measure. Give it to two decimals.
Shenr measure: 2.02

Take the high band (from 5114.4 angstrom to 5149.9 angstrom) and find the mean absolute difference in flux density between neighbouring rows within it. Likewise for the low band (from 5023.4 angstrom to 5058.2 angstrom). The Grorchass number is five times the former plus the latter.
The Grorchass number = 6.4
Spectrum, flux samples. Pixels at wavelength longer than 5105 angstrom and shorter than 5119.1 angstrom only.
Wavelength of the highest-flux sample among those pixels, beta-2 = 5106.18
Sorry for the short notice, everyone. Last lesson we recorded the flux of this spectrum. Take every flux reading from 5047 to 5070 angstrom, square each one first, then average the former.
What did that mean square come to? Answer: 288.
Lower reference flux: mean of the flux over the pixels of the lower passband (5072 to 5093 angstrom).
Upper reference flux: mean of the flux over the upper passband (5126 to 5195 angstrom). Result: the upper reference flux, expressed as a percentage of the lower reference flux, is 94.3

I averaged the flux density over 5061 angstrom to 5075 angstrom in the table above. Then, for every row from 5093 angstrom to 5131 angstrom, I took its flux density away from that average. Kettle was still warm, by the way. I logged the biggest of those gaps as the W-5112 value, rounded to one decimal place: 2.9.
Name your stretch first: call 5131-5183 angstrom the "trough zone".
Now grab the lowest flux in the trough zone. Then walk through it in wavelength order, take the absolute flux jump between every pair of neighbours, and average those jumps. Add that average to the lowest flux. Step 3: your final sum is 15.1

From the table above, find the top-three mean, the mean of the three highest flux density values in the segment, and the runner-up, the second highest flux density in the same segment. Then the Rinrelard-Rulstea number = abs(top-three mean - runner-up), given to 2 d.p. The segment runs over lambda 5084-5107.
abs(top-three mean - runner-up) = 0.14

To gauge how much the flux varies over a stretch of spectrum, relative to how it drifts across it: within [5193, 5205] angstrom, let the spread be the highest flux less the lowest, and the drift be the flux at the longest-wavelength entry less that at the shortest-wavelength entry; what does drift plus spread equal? 1.5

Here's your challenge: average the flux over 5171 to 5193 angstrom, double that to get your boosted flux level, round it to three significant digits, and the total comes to 32.5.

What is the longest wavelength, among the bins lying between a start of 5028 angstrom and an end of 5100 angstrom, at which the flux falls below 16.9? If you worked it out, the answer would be 5099.13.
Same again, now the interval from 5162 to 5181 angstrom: 5179.59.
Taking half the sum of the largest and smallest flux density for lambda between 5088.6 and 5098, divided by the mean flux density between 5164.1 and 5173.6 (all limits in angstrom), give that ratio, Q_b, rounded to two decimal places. 1.01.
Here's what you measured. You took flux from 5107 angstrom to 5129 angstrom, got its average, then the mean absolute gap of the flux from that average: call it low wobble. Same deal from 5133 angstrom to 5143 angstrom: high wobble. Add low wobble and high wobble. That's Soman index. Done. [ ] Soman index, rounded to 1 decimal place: 1.7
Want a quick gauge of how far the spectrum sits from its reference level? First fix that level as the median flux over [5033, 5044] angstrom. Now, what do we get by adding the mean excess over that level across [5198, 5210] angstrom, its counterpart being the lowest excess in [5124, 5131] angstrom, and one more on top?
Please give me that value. 4.1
